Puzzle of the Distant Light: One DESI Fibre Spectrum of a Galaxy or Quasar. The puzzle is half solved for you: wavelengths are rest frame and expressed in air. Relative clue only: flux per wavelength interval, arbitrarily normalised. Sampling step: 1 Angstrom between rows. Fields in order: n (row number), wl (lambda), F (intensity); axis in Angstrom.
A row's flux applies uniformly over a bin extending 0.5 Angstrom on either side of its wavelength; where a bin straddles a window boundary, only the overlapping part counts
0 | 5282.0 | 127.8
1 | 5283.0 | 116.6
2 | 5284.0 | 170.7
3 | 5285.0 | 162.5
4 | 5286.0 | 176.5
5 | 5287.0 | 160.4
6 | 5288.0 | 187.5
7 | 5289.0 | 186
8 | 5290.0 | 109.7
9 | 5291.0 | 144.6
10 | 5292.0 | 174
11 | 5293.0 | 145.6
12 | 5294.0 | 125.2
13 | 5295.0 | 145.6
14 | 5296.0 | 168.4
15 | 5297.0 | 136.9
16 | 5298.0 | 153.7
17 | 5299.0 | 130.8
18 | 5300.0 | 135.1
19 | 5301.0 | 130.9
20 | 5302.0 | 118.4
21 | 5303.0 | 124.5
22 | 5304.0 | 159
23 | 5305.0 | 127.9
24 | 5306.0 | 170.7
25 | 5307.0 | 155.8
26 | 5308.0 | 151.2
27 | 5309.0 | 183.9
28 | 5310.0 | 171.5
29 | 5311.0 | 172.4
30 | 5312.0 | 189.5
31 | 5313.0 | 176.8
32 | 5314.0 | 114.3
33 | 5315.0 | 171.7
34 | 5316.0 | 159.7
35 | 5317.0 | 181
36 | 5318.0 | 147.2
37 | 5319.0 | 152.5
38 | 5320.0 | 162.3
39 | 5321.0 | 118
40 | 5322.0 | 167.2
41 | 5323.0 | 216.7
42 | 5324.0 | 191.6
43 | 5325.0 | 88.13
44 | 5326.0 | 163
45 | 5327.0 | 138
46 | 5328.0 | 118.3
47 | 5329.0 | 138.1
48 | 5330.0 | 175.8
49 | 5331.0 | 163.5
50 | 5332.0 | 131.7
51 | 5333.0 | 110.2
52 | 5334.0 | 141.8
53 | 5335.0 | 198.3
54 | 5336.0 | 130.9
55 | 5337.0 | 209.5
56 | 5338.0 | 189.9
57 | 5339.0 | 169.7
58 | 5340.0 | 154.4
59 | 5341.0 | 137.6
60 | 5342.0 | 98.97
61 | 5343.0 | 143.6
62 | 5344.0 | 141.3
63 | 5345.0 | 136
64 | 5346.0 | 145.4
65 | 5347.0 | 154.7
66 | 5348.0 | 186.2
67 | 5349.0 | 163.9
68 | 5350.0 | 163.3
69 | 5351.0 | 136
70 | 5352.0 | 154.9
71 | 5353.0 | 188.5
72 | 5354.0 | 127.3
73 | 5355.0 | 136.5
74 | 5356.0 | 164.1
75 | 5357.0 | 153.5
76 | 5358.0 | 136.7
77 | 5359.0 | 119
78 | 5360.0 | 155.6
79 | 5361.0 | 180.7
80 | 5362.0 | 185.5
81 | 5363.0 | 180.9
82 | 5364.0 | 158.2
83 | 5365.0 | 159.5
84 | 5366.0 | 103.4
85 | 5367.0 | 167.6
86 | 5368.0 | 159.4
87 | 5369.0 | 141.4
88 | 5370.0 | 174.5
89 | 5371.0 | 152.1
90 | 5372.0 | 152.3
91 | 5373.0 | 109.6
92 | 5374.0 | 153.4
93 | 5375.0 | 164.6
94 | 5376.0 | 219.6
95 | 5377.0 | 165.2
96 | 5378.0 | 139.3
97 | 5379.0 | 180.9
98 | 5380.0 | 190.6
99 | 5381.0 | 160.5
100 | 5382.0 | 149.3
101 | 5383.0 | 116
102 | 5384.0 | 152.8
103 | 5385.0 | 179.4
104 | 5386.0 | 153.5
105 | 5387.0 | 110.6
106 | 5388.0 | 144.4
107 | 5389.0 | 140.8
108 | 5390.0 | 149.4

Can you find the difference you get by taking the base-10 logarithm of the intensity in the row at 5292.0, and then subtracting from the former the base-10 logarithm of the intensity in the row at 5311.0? 0.00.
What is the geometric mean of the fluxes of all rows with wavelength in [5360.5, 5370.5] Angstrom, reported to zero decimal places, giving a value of 159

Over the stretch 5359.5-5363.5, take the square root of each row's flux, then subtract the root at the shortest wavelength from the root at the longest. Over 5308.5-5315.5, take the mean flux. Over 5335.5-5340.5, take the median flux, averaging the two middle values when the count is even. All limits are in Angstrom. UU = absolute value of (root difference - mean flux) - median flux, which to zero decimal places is -2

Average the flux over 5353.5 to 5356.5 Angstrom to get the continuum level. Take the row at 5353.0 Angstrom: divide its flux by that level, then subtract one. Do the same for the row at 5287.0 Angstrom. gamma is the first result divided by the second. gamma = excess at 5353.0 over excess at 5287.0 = 2.6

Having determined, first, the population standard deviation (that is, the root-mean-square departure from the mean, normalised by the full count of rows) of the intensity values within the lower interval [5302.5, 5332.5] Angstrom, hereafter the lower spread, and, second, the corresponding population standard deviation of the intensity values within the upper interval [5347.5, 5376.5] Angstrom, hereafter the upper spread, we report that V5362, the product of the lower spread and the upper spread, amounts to 661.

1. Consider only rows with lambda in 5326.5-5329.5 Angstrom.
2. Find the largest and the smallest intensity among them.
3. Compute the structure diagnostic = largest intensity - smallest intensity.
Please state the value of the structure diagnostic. 20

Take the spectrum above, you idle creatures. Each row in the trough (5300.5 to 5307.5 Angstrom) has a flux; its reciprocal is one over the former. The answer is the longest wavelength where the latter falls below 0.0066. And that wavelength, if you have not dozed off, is 5307.0 Angstrom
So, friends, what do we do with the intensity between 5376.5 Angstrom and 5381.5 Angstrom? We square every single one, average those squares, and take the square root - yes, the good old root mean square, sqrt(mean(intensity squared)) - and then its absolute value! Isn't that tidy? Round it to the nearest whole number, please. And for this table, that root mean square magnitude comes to 168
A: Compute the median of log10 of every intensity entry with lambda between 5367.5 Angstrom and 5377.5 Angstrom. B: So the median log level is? 2.19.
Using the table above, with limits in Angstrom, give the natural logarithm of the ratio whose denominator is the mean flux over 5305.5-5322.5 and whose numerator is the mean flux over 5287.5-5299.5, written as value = -0.07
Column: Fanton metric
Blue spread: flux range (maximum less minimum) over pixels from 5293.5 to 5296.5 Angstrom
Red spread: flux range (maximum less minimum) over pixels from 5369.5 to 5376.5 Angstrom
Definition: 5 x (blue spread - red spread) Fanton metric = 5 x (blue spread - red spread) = -334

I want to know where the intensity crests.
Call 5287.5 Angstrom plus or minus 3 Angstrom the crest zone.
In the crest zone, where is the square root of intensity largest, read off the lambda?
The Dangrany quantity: 5288.0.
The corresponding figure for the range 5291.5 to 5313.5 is 5312.0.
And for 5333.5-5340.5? 5337.0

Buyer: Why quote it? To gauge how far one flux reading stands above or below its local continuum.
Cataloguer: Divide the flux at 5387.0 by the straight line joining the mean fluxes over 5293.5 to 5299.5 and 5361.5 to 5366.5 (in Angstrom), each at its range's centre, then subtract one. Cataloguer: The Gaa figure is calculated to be -0.32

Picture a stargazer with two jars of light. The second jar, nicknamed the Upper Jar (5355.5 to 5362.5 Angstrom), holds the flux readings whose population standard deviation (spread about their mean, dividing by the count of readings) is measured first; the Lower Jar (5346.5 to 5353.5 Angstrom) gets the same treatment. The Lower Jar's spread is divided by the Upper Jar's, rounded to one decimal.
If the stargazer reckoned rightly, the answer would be 0.8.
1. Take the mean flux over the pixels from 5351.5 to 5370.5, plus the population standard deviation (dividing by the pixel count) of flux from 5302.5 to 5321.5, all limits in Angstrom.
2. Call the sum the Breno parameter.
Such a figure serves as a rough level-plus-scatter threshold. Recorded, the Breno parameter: 176.9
